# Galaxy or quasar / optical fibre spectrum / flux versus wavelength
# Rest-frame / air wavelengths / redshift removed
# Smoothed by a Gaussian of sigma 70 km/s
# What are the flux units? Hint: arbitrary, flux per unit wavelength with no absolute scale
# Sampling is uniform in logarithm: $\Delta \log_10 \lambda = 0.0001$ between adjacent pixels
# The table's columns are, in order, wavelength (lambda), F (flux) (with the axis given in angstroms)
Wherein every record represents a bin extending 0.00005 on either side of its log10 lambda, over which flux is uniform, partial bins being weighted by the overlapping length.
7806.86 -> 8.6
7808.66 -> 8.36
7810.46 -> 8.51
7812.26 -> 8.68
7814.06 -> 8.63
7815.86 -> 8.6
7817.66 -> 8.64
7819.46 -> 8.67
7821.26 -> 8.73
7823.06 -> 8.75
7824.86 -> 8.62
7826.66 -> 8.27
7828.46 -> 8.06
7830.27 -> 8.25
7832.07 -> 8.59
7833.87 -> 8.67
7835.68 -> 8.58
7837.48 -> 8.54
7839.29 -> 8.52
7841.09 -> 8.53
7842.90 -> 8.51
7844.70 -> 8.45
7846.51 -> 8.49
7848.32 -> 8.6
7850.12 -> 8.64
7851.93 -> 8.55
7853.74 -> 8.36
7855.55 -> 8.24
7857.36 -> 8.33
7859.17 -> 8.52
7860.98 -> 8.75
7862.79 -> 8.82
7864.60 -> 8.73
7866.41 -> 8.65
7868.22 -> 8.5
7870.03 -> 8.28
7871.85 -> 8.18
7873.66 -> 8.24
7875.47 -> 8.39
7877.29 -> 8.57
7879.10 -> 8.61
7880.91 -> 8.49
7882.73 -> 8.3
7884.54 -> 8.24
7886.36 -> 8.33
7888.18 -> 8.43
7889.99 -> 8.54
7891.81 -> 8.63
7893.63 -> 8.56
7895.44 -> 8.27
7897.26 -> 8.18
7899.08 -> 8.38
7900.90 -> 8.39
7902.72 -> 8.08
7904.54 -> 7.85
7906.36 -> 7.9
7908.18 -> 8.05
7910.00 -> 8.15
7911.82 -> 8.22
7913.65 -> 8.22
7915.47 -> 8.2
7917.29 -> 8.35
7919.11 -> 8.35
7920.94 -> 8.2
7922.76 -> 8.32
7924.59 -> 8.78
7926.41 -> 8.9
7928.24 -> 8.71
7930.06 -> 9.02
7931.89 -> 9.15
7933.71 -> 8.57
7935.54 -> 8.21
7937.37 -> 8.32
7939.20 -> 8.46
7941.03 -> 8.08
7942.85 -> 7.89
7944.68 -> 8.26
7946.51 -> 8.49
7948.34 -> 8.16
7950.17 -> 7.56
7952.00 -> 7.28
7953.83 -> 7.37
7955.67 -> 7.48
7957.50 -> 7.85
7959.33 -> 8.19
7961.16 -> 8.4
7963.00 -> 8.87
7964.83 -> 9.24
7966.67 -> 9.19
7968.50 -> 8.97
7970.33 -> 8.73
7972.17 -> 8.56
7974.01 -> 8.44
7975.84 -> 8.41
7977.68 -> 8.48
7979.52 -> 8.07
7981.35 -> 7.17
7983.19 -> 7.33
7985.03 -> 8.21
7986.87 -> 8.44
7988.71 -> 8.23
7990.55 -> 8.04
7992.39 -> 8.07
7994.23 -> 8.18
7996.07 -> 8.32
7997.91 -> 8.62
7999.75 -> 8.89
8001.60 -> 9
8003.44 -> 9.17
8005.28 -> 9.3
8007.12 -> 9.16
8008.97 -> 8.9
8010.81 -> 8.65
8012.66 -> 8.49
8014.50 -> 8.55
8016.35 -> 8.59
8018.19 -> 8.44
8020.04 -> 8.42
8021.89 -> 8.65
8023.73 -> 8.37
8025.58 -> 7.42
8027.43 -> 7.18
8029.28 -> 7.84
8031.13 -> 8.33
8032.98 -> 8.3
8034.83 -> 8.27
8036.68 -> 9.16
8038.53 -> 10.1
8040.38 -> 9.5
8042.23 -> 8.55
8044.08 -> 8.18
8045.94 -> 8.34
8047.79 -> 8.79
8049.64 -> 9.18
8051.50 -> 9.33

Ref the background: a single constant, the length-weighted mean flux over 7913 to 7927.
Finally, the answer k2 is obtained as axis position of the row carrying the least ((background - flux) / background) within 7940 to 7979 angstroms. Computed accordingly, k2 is 7964.83 angstroms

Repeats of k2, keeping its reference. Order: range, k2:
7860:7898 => 7862.79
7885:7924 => 7891.81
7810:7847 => 7823.06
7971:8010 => 8005.28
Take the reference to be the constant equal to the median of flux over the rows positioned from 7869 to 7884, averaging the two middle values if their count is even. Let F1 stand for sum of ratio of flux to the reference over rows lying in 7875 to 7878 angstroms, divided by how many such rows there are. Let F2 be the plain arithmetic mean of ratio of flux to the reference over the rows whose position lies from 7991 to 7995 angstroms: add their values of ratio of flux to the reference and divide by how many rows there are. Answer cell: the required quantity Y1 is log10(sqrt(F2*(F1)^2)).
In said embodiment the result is 0.001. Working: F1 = 1.02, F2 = 0.97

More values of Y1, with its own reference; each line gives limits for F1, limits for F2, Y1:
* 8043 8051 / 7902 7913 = 0.006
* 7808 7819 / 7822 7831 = 0.013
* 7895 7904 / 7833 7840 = 0.002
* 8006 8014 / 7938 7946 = 0.019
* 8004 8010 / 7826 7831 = 0.035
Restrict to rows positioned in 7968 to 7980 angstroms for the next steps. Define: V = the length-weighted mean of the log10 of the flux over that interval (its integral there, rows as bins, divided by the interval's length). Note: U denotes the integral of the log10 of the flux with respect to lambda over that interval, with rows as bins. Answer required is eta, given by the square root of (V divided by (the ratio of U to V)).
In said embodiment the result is 0.278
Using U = 11.2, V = 0.930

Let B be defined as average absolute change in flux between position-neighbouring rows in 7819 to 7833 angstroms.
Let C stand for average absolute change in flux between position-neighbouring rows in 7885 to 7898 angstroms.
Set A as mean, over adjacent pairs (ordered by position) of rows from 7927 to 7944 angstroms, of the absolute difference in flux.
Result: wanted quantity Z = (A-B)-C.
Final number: -0.036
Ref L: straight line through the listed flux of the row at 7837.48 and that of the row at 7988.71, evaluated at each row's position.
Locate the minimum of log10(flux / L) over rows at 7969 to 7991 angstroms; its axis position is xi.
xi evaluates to 7981.35 angstroms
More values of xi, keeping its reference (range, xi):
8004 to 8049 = 8027.43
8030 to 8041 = 8034.83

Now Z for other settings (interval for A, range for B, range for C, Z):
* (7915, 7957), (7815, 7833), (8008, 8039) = -0.246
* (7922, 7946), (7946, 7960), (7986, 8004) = -0.195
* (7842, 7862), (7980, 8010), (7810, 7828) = -0.204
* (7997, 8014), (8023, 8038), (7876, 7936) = -0.439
